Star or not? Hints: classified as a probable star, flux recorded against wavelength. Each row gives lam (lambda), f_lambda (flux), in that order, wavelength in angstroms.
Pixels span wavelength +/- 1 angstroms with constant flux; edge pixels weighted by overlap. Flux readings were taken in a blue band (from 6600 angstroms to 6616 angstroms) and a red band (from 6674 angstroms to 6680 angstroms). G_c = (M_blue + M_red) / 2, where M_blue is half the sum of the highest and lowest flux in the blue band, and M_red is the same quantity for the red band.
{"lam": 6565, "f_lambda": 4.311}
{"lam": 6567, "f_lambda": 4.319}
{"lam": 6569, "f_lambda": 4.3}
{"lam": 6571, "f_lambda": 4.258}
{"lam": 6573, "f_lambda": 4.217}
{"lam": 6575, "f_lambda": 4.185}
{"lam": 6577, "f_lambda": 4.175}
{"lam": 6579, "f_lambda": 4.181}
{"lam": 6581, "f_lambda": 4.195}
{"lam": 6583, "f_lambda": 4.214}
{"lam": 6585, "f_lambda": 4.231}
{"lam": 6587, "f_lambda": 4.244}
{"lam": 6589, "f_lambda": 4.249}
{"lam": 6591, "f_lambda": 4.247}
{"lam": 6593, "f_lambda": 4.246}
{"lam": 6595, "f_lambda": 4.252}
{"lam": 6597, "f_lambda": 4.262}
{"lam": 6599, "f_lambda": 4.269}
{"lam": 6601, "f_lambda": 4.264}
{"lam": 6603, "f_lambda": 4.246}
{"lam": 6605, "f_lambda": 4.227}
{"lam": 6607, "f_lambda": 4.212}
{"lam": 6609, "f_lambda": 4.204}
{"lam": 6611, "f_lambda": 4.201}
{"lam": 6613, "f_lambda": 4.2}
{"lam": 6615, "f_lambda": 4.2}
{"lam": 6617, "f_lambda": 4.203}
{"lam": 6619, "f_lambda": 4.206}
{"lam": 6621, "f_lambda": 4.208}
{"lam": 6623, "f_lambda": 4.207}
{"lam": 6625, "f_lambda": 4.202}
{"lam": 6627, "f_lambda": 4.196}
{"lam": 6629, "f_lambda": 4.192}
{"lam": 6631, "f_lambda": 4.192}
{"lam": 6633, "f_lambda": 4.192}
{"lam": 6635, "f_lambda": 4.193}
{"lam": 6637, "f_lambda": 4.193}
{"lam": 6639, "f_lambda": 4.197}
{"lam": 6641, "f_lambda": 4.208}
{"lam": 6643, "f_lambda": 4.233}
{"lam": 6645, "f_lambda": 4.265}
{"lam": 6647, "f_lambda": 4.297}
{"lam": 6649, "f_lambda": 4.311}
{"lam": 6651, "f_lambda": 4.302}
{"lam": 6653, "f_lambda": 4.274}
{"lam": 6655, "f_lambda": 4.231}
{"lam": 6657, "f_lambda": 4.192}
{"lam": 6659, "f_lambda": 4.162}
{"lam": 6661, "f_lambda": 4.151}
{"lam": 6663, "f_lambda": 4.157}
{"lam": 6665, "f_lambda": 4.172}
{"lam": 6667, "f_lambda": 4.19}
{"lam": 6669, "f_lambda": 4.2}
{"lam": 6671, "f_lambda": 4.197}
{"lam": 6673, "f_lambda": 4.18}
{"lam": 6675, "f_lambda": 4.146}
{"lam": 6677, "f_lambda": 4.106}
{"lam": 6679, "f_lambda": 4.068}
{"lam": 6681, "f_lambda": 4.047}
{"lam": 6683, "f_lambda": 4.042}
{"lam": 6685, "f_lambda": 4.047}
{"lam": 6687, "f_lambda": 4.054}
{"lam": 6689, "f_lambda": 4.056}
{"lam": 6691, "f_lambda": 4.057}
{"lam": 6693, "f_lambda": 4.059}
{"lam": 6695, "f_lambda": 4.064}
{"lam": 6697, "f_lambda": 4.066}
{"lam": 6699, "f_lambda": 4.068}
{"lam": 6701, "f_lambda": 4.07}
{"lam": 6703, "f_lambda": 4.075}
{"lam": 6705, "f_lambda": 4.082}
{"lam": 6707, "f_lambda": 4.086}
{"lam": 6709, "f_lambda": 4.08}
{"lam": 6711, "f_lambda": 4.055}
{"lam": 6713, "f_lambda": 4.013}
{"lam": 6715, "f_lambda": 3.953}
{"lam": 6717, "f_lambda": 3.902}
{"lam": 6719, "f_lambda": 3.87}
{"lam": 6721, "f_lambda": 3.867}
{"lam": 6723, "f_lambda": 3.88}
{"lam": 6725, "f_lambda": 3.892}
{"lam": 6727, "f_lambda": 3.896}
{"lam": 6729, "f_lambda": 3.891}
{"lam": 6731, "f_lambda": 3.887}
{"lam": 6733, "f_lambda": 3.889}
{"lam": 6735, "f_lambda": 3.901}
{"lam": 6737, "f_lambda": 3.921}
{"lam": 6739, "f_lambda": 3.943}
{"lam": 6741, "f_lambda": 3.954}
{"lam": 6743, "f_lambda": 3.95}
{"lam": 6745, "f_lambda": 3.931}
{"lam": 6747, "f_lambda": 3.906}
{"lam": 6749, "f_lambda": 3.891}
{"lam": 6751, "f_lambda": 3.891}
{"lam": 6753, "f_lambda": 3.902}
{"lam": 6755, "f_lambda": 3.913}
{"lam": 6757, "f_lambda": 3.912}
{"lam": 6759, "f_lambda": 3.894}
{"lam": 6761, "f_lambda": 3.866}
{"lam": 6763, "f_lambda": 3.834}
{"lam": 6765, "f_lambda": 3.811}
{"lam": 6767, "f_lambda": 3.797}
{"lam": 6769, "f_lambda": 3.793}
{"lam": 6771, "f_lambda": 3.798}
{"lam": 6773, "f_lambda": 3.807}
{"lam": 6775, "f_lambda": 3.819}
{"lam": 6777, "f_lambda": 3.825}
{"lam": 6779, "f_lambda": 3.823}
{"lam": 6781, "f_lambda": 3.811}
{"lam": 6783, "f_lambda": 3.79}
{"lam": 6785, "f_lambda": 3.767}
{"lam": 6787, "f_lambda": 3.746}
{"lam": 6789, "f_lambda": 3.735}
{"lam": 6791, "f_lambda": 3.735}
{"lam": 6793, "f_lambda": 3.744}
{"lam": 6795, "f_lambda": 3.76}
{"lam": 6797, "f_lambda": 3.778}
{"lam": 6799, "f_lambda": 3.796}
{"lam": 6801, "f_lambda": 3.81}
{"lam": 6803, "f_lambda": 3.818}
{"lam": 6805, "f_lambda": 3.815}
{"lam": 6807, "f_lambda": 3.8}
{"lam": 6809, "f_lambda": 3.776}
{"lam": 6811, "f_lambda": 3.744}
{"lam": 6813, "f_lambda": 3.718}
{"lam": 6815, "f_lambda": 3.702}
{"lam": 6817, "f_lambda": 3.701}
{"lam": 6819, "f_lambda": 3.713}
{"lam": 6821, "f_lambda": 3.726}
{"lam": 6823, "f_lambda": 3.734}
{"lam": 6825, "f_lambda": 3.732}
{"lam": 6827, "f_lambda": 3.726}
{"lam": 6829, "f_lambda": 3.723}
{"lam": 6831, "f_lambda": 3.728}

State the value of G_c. 4.2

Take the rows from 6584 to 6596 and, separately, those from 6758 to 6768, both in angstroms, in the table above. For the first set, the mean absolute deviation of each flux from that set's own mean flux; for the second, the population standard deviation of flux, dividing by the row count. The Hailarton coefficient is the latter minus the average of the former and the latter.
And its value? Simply 0.015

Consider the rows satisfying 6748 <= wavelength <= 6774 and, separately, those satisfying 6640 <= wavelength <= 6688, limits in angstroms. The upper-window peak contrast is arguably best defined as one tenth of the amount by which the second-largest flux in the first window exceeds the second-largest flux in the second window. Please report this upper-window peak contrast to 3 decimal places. -0.039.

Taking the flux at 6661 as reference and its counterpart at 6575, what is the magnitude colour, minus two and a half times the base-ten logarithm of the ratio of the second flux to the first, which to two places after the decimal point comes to -0.01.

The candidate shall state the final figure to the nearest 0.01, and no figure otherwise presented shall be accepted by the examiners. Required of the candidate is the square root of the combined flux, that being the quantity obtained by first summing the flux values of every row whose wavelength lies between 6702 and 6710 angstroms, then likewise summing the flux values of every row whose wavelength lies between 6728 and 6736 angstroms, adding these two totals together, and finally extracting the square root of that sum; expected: 5.65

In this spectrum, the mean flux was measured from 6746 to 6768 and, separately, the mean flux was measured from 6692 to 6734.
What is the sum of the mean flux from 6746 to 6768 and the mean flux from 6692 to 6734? 7.86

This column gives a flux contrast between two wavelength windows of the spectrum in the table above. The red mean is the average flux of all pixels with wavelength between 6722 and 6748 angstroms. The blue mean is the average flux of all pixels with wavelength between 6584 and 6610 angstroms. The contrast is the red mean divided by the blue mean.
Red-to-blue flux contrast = 0.92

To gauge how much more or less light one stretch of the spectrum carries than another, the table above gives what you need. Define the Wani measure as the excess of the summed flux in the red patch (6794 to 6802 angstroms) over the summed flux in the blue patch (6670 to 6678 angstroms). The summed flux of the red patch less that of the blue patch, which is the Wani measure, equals -1.5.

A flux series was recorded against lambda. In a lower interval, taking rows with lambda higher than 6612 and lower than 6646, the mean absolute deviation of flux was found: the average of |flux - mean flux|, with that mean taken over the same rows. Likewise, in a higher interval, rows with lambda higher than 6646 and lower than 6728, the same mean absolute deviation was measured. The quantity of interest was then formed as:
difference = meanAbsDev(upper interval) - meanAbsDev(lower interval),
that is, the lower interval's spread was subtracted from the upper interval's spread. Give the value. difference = 0.079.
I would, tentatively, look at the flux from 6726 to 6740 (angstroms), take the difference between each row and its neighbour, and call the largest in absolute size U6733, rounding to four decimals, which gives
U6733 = 0.0220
